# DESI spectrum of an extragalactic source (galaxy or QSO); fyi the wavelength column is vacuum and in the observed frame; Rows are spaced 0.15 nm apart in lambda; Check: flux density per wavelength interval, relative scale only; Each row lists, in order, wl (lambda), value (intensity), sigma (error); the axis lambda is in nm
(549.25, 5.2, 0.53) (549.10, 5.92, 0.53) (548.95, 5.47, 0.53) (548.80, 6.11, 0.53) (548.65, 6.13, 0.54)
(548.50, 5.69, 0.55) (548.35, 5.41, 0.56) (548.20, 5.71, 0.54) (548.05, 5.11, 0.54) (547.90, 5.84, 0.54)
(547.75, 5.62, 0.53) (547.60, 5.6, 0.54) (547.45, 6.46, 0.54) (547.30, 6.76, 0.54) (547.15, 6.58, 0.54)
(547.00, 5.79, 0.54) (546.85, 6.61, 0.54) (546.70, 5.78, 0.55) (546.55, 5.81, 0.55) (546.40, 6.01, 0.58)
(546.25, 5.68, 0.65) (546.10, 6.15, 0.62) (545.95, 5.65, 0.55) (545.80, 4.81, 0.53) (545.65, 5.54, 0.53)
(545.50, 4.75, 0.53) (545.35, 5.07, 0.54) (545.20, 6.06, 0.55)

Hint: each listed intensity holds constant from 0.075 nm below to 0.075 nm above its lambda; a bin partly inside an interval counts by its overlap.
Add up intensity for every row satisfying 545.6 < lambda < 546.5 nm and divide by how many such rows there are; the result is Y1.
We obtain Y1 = 5.64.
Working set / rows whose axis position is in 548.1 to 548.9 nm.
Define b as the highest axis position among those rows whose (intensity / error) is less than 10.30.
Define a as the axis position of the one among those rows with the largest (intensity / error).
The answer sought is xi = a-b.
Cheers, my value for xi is 0.45 nm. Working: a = 548.80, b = 548.35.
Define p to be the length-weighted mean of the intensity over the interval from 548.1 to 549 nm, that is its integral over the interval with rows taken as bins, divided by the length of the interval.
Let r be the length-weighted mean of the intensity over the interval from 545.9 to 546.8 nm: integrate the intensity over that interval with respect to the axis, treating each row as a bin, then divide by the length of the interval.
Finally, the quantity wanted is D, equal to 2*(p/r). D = 1.96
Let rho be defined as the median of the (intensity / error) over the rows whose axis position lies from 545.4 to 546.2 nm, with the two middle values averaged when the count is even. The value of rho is 9.9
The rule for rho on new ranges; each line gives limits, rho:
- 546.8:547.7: 12.1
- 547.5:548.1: 10.5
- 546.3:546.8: 10.5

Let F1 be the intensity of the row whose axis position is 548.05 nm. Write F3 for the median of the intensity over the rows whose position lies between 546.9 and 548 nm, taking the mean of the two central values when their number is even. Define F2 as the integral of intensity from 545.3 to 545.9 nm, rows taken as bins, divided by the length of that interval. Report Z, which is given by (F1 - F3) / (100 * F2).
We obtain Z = -0.0014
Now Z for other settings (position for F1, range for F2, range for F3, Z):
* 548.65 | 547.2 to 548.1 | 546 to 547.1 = 0.0005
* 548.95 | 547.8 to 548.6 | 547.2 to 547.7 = -0.0018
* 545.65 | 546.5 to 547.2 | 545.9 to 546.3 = -0.0002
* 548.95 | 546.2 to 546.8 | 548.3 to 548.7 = -0.0004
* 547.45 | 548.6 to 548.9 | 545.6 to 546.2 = 0.0014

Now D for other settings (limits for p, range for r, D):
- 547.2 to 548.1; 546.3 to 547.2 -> 1.96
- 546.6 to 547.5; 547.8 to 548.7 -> 2.24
